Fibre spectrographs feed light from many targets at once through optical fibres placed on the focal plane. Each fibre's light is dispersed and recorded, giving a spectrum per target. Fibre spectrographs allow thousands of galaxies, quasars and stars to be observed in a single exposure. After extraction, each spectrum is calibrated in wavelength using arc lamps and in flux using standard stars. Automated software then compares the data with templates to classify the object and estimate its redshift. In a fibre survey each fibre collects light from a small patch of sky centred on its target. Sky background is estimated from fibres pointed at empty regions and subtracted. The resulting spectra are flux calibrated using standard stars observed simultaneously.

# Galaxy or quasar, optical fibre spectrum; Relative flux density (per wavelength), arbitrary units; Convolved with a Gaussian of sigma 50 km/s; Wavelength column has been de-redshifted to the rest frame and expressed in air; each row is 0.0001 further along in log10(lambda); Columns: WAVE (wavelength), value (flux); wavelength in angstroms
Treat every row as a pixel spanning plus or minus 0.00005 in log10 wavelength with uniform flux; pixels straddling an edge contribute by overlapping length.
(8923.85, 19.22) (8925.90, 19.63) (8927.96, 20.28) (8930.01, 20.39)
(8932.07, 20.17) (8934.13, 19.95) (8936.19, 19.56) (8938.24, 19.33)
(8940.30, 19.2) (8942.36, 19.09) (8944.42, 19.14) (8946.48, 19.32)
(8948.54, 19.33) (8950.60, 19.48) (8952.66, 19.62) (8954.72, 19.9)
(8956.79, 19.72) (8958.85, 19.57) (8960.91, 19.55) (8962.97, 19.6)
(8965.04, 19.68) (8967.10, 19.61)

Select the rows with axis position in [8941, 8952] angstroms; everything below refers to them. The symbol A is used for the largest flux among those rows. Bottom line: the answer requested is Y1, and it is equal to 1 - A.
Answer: -18.5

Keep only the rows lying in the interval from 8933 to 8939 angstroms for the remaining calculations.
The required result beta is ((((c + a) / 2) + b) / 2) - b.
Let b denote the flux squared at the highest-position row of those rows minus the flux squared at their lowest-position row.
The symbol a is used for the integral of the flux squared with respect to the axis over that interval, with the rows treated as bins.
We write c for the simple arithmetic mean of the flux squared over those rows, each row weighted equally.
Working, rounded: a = 2314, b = -24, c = 385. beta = 687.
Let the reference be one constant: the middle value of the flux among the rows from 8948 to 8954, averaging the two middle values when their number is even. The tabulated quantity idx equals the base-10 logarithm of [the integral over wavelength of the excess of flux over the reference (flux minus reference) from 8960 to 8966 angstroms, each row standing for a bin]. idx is -0.1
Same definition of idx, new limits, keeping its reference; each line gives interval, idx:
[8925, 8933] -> 0.7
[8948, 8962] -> 0.2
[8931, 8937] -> 0.4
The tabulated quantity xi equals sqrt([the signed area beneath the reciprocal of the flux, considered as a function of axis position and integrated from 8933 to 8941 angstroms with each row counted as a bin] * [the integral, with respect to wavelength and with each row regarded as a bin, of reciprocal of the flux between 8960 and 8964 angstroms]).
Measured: 0.29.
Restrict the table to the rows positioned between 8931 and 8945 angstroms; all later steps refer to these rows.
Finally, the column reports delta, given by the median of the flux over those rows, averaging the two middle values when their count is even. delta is 19.3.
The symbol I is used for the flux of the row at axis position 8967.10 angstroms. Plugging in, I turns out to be 19.61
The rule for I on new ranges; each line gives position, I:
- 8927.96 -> 20.28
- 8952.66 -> 19.62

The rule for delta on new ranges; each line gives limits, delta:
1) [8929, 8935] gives 20.2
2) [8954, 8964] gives 19.6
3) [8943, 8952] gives 19.3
